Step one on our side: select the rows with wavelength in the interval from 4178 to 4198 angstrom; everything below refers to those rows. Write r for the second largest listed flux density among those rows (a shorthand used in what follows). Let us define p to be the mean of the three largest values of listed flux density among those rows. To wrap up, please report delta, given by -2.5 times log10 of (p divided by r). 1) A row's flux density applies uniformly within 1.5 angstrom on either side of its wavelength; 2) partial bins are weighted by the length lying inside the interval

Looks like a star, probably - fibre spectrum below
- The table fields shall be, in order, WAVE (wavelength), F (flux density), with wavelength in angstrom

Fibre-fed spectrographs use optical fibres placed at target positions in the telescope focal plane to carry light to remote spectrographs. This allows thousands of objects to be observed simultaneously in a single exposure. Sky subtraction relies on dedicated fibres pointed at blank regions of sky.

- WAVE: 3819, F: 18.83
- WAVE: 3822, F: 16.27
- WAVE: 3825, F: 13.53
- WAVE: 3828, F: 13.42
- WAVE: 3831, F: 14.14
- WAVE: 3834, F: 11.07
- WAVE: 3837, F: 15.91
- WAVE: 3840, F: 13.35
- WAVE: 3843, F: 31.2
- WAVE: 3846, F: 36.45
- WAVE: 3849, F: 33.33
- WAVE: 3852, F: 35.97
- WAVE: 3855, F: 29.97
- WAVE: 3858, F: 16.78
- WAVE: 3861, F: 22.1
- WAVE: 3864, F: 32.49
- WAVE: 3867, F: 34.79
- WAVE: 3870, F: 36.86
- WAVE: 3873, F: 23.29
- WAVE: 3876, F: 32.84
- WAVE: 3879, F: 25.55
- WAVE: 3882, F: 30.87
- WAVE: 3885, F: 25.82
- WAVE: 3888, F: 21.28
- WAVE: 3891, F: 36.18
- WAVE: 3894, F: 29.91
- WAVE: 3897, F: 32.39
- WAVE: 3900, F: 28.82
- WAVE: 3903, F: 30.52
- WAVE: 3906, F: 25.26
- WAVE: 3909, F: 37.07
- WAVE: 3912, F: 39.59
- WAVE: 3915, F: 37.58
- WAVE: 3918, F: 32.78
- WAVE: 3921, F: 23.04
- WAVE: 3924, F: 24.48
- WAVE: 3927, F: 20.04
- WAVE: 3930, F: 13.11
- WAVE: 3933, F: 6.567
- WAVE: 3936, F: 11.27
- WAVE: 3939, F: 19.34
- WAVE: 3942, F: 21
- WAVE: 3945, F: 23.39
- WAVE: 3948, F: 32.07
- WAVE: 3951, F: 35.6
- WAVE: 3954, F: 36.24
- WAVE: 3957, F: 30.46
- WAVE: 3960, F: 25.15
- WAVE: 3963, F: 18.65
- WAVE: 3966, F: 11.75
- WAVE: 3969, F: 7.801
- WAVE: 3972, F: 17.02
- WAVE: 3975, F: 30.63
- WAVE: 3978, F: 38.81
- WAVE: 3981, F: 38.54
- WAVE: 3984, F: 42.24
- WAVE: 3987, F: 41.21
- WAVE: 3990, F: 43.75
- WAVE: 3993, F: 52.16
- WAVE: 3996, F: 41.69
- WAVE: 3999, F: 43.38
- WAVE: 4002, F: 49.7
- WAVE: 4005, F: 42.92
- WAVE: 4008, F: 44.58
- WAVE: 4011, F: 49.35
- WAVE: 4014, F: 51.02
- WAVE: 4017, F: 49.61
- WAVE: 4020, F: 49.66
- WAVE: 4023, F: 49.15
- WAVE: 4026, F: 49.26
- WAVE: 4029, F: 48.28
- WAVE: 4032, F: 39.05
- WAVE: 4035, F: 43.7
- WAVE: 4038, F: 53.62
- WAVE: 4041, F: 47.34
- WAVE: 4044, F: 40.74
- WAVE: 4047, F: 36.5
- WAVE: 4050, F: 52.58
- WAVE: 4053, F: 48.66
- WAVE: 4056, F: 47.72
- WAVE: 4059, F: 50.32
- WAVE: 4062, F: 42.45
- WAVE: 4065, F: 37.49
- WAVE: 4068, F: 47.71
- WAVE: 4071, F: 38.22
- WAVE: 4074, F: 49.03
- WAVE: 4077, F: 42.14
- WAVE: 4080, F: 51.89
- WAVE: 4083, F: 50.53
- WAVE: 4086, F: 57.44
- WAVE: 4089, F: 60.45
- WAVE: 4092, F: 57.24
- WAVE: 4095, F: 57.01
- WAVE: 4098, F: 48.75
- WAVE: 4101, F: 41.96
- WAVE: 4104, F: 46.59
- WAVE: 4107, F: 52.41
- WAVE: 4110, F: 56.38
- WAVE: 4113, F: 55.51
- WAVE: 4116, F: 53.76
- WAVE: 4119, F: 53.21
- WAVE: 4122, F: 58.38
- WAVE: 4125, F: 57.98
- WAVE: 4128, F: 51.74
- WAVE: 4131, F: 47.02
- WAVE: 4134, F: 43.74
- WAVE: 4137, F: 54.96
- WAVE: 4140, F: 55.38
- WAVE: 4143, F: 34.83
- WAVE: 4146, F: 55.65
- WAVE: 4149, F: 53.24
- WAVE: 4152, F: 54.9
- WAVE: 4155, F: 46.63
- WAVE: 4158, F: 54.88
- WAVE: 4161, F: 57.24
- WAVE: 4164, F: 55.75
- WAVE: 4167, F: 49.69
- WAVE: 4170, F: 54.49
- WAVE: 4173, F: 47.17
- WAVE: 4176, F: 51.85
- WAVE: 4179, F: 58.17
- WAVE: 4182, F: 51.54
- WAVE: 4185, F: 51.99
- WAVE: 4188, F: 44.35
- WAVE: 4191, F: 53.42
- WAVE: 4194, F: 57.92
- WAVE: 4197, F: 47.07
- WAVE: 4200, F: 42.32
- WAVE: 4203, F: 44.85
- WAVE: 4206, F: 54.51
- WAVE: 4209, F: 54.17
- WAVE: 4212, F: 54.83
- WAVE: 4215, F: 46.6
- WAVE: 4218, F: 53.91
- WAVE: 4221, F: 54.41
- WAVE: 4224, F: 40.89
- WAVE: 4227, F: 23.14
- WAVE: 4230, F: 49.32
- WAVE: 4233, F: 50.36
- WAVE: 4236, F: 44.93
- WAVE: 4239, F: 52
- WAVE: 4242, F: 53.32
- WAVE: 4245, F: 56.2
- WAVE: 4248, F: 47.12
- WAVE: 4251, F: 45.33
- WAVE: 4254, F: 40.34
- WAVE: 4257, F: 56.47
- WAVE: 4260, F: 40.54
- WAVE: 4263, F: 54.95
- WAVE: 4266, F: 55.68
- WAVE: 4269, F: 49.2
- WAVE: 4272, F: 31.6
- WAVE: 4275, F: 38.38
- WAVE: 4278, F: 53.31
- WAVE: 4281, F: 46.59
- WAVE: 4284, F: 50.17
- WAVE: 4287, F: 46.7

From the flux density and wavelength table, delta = 0.027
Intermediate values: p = 57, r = 57.92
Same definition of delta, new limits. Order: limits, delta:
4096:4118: 0.006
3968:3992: -0.004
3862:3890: -0.001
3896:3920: -0.014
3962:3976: -0.184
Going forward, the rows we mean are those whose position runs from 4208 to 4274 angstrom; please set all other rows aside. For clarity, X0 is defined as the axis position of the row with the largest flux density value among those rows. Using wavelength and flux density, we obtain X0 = 4257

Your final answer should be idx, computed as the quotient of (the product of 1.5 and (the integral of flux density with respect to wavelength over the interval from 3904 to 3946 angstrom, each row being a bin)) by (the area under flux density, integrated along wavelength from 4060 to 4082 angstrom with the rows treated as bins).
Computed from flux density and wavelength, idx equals 1.5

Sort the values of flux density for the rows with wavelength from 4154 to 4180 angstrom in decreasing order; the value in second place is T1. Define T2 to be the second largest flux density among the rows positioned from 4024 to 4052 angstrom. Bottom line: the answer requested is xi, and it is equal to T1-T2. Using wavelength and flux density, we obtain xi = 5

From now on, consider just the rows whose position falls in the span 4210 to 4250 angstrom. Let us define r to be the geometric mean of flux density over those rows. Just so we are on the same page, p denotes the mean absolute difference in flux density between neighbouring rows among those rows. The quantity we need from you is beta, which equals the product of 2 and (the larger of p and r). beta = 94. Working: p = 8.4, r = 47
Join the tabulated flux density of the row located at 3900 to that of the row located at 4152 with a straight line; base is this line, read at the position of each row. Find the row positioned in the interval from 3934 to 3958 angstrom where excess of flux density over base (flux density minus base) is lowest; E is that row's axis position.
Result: 3936 angstrom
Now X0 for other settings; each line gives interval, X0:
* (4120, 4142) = 4122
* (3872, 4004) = 3993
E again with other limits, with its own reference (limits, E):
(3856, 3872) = 3858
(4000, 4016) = 4005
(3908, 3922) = 3921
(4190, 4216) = 4200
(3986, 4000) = 3996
